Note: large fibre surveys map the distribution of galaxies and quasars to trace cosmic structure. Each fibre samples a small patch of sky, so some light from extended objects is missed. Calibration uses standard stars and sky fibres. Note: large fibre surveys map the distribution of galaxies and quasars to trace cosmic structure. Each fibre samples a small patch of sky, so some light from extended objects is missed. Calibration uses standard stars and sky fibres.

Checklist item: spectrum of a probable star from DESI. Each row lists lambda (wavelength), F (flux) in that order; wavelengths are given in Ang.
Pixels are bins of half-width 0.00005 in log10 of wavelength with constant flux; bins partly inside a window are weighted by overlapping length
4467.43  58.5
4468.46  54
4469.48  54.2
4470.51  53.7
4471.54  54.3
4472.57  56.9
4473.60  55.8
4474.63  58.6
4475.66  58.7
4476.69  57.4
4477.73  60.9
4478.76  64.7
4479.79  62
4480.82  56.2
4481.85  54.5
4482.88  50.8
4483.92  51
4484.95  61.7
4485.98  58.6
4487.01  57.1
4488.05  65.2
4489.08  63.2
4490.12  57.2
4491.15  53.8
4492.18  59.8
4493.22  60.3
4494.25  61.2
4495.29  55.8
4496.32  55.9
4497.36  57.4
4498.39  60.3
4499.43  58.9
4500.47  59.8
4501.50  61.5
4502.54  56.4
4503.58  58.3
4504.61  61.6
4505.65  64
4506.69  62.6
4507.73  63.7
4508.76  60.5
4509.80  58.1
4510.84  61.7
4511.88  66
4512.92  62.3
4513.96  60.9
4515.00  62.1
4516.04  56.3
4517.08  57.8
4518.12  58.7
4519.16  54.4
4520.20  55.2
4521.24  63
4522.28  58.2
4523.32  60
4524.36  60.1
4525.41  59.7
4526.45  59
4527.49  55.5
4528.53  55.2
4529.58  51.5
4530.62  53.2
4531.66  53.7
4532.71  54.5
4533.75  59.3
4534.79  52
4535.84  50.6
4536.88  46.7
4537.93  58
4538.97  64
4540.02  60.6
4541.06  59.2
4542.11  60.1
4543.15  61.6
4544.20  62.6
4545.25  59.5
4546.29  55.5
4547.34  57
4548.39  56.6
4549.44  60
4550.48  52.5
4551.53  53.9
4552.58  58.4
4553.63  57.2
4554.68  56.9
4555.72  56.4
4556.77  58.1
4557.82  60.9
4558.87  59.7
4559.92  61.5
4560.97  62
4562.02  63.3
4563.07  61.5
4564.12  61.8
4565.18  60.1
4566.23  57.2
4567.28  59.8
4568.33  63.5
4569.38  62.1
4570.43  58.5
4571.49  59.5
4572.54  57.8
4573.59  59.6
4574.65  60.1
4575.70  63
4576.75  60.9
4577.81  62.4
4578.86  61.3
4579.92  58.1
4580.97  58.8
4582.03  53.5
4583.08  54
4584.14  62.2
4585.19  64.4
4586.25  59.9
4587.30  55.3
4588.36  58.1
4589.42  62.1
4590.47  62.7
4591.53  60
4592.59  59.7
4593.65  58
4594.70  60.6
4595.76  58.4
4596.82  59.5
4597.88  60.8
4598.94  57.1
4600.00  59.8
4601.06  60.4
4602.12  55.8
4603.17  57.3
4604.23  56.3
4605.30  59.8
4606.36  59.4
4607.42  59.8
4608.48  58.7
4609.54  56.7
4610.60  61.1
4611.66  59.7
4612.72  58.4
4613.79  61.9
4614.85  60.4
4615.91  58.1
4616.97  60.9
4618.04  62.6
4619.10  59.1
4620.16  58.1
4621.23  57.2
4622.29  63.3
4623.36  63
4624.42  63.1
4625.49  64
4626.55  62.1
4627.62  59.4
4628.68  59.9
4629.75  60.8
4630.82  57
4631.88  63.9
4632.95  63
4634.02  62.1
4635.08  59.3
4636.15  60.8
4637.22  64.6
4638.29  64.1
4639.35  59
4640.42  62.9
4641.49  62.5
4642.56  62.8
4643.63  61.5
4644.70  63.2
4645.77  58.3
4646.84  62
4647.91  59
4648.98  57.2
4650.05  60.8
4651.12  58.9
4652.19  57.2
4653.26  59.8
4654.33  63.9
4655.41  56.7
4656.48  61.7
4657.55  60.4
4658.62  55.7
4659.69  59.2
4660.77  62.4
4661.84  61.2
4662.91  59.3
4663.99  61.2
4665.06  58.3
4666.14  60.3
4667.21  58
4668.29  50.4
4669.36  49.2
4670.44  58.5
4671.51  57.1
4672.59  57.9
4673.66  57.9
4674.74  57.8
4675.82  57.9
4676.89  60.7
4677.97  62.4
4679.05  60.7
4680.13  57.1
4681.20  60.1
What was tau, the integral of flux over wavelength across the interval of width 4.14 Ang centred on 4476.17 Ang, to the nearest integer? 243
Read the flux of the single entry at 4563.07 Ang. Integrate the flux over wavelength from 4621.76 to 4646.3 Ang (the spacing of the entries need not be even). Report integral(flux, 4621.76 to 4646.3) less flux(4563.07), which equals 1454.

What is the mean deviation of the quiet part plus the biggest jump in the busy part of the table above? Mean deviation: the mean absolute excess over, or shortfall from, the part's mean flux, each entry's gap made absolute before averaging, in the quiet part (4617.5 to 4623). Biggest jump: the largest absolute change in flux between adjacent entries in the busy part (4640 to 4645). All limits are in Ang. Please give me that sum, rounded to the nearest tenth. 4.0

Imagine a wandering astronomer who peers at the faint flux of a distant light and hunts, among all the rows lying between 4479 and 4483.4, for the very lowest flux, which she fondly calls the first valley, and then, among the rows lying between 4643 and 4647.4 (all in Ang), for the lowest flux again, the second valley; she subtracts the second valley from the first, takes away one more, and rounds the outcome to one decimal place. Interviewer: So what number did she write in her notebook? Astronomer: -8.5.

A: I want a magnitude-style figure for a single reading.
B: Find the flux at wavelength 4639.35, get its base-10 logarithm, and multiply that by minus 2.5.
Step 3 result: -4.43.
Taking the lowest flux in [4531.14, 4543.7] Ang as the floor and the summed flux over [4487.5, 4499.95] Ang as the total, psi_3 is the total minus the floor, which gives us 662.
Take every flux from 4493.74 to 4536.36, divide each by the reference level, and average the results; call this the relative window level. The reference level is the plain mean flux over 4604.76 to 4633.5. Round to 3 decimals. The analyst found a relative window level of 0.968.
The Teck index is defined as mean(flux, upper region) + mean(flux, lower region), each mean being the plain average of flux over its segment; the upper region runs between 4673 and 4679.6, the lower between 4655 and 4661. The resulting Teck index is 119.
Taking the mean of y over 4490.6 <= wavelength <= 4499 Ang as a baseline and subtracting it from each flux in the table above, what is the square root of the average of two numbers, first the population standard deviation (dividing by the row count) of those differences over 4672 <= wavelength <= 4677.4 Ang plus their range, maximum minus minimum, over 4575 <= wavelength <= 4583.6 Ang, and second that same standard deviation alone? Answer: 2.43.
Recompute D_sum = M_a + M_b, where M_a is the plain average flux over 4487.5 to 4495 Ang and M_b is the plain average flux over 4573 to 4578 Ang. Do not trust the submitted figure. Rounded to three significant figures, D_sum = 121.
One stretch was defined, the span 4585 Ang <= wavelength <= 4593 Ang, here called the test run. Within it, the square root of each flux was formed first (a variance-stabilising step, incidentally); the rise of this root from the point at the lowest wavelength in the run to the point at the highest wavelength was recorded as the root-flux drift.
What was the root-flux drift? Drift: -0.30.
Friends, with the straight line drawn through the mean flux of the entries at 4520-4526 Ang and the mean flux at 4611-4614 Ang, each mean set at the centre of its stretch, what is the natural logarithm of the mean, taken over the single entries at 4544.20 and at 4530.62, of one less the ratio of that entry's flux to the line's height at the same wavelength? -3.6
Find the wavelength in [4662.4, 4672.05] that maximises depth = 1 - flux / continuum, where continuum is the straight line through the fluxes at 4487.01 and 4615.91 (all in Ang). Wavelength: 4669.36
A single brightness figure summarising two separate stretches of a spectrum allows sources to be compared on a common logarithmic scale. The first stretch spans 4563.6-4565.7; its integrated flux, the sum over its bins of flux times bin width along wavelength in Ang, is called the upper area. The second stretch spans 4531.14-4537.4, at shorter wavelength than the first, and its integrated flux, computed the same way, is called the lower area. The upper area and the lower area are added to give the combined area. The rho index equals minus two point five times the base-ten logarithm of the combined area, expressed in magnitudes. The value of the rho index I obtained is -6.65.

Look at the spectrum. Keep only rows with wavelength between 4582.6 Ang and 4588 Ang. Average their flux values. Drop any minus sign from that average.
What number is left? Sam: 59.2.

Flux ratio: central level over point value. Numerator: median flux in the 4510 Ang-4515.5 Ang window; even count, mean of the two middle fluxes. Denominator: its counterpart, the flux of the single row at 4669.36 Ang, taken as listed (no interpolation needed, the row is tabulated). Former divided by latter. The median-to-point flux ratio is 1.26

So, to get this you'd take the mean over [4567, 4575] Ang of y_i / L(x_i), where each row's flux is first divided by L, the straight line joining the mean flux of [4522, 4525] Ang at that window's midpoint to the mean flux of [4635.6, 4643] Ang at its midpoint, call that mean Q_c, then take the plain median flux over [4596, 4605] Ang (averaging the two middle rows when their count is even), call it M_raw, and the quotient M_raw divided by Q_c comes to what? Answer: 58.9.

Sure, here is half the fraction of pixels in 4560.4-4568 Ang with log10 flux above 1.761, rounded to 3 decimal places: 0.429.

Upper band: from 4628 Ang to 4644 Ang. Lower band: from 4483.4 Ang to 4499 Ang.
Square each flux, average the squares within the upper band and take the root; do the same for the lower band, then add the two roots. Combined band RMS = 120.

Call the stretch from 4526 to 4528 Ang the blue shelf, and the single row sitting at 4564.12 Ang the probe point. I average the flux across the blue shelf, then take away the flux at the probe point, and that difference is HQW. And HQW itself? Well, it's -4.5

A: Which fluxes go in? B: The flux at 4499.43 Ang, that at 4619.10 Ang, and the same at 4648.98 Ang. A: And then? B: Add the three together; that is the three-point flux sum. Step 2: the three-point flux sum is 175.2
